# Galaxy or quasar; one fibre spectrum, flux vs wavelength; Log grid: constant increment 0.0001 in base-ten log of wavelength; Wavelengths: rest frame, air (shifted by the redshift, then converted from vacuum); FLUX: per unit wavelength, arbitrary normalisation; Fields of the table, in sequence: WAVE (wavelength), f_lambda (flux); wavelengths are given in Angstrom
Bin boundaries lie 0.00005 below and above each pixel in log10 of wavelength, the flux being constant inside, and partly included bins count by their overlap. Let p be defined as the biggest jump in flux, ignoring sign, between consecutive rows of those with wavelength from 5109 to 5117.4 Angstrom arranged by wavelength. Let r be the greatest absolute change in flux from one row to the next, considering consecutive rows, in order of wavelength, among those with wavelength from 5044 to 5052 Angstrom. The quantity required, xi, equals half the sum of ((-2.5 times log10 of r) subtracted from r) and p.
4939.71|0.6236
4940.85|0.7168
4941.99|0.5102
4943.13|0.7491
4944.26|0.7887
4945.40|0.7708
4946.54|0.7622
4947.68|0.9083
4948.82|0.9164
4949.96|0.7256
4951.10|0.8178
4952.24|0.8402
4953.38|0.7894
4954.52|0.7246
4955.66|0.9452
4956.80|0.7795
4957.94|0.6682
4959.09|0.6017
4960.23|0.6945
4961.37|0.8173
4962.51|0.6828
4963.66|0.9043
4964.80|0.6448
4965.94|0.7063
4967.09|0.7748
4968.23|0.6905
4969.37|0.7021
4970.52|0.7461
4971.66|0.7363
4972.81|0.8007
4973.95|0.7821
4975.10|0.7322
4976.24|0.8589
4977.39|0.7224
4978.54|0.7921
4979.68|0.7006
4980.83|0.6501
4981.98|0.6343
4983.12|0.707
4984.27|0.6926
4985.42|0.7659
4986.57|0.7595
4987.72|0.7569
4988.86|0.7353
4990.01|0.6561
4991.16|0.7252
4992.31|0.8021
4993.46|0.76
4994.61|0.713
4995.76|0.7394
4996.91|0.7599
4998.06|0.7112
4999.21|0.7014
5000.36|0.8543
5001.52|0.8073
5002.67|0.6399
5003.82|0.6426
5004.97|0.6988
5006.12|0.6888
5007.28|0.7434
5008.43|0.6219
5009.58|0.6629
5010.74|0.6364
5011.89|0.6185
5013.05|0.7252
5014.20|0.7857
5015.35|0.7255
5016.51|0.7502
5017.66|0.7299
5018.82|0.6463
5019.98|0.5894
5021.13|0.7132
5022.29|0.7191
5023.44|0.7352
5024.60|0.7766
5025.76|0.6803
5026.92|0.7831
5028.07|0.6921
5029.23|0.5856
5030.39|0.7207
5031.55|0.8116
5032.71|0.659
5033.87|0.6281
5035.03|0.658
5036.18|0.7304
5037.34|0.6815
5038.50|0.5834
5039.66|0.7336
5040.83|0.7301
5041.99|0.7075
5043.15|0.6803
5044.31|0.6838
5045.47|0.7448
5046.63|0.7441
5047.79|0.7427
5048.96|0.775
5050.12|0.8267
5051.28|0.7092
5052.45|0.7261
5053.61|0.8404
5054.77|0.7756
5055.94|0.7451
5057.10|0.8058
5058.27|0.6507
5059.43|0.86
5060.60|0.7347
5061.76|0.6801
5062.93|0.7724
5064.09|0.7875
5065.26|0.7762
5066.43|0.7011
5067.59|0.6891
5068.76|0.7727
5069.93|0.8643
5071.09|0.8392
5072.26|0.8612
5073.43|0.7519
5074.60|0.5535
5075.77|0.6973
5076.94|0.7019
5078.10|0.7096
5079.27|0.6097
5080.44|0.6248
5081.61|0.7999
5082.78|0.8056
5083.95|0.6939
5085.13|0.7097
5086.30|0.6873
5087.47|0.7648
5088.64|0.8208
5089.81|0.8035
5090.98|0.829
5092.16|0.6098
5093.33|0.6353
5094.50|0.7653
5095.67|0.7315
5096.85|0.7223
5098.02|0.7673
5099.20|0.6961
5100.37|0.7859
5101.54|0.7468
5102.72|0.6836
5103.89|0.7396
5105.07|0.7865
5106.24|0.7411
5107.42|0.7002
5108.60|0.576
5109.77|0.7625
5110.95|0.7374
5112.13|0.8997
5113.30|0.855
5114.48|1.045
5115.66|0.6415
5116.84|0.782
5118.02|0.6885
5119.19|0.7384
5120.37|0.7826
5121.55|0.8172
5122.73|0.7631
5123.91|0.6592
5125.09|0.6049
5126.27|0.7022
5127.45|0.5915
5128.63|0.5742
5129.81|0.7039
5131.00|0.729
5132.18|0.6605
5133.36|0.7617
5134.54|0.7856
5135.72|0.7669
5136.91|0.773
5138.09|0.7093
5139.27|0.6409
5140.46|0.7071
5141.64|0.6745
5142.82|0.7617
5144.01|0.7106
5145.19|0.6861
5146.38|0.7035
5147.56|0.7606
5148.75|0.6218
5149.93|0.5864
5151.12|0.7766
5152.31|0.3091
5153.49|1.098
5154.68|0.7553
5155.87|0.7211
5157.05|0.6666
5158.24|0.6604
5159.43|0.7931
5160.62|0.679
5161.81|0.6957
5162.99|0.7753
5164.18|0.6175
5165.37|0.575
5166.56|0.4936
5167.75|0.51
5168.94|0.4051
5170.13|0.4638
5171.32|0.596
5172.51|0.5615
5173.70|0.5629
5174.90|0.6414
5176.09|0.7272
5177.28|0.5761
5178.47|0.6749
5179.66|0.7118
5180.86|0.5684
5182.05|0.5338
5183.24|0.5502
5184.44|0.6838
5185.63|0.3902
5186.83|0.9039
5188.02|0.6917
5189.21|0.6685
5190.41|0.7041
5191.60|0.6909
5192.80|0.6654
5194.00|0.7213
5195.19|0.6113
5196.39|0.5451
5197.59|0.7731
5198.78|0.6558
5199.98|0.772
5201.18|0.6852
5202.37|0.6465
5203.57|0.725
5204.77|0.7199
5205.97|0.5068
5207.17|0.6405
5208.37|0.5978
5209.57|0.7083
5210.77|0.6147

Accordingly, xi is -0.90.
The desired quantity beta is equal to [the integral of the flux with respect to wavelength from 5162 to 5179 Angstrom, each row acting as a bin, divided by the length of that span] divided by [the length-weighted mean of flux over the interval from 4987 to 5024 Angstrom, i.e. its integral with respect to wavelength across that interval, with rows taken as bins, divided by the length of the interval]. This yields 0.82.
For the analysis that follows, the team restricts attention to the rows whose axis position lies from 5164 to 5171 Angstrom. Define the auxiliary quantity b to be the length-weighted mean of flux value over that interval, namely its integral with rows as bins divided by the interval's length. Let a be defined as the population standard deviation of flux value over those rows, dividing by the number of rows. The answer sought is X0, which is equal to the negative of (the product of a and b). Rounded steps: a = 0.07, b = 0.51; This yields -0.04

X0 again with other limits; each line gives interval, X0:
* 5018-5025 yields -0.04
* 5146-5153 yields -0.10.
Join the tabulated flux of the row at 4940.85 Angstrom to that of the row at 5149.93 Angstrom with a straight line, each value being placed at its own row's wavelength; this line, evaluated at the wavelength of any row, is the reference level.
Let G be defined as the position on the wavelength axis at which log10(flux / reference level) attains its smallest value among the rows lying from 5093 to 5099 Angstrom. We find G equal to 5093.33 Angstrom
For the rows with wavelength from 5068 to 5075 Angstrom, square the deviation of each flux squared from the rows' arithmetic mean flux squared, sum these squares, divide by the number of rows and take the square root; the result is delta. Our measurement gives 0.15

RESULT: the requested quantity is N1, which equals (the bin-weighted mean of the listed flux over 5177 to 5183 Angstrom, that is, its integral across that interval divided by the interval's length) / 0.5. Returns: 1.22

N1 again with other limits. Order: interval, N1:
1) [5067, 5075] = 1.53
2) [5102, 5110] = 1.42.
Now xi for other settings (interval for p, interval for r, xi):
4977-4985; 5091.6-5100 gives -1.00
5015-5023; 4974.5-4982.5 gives -0.95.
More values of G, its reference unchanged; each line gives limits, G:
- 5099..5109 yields 5108.60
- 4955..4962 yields 4959.09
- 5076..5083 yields 5079.27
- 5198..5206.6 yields 5205.97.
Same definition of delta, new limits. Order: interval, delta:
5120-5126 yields 0.11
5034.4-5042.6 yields 0.07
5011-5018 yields 0.07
